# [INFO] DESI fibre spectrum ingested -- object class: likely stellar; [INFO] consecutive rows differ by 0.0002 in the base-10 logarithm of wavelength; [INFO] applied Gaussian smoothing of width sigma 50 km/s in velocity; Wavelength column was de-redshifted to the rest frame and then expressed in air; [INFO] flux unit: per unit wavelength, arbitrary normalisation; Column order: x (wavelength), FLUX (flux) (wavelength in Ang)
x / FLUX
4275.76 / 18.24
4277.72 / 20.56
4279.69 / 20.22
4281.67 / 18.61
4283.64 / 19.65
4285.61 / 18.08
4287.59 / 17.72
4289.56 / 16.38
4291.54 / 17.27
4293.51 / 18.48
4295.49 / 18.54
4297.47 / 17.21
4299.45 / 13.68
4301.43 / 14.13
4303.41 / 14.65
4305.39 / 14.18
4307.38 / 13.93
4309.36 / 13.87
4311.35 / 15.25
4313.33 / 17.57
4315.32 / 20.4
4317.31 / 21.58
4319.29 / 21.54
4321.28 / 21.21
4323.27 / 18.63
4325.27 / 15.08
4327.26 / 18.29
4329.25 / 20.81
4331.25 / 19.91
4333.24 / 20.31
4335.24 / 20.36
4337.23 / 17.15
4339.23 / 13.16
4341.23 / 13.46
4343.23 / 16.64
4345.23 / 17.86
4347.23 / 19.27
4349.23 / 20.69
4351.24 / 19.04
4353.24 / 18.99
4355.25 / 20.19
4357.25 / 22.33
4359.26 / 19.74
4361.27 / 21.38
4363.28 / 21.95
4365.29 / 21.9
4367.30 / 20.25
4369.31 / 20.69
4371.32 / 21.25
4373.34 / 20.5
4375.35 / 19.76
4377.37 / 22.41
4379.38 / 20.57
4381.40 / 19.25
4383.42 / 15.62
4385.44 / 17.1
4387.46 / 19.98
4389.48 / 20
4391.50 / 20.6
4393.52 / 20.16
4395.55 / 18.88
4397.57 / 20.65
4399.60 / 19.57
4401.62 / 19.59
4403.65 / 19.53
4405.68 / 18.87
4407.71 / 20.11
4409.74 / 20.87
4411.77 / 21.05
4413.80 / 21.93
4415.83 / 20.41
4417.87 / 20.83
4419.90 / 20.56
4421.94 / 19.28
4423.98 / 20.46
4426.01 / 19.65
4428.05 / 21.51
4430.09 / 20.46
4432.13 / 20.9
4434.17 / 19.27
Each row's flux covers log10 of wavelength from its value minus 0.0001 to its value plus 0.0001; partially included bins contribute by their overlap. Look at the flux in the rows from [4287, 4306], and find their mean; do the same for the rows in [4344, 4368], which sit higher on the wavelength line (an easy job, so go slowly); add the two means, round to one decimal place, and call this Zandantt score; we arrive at 36.5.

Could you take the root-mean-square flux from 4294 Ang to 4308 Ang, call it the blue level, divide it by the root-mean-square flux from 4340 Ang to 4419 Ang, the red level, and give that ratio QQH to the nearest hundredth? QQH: 0.77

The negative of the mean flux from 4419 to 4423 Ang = -19.9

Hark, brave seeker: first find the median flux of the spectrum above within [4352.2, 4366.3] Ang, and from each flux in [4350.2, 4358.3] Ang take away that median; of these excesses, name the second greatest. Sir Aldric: -1.2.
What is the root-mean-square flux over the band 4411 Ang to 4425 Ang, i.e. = 20.7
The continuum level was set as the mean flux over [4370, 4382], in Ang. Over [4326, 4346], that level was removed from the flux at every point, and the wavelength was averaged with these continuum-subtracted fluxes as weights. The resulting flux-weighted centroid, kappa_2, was 4339.4 Ang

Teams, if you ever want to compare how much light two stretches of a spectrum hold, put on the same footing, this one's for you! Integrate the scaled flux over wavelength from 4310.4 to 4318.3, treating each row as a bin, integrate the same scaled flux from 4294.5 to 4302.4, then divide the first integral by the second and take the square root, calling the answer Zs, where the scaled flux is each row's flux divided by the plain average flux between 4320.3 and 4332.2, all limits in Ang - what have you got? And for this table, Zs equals 1.09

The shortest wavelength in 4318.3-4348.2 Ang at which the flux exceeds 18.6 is 4319.29 Ang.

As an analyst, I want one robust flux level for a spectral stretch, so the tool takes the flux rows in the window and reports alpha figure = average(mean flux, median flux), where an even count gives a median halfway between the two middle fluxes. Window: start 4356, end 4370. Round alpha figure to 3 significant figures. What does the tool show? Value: 21.3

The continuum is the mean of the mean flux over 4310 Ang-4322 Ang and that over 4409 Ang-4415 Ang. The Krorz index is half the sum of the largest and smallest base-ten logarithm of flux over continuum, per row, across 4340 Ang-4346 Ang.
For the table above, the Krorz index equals -0.12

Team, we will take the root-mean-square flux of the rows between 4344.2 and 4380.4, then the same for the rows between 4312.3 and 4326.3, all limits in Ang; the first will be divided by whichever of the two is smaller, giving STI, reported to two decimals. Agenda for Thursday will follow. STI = 1.05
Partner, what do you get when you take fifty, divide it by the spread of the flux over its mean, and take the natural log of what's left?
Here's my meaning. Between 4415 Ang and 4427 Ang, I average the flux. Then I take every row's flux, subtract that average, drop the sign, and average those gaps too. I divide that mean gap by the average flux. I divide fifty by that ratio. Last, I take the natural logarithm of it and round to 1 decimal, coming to 7.6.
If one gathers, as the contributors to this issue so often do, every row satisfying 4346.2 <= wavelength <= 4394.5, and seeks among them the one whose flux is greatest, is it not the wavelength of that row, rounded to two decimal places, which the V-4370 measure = 4377.37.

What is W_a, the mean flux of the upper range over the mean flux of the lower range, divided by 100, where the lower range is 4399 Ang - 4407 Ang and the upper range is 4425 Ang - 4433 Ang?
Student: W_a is 0.0106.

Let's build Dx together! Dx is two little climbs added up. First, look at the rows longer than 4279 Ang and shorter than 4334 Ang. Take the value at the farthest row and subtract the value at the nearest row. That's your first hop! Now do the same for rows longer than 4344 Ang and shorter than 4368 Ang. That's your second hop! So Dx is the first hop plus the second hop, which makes 2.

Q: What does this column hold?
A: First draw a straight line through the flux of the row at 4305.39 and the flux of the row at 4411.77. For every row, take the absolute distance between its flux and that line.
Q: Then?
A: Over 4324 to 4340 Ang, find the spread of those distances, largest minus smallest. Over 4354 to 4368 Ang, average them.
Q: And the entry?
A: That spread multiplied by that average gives 16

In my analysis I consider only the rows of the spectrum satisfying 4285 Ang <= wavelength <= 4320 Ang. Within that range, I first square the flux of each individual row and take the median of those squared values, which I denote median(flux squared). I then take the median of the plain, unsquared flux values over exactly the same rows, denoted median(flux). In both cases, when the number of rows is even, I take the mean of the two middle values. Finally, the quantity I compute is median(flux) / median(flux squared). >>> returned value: 0.0580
